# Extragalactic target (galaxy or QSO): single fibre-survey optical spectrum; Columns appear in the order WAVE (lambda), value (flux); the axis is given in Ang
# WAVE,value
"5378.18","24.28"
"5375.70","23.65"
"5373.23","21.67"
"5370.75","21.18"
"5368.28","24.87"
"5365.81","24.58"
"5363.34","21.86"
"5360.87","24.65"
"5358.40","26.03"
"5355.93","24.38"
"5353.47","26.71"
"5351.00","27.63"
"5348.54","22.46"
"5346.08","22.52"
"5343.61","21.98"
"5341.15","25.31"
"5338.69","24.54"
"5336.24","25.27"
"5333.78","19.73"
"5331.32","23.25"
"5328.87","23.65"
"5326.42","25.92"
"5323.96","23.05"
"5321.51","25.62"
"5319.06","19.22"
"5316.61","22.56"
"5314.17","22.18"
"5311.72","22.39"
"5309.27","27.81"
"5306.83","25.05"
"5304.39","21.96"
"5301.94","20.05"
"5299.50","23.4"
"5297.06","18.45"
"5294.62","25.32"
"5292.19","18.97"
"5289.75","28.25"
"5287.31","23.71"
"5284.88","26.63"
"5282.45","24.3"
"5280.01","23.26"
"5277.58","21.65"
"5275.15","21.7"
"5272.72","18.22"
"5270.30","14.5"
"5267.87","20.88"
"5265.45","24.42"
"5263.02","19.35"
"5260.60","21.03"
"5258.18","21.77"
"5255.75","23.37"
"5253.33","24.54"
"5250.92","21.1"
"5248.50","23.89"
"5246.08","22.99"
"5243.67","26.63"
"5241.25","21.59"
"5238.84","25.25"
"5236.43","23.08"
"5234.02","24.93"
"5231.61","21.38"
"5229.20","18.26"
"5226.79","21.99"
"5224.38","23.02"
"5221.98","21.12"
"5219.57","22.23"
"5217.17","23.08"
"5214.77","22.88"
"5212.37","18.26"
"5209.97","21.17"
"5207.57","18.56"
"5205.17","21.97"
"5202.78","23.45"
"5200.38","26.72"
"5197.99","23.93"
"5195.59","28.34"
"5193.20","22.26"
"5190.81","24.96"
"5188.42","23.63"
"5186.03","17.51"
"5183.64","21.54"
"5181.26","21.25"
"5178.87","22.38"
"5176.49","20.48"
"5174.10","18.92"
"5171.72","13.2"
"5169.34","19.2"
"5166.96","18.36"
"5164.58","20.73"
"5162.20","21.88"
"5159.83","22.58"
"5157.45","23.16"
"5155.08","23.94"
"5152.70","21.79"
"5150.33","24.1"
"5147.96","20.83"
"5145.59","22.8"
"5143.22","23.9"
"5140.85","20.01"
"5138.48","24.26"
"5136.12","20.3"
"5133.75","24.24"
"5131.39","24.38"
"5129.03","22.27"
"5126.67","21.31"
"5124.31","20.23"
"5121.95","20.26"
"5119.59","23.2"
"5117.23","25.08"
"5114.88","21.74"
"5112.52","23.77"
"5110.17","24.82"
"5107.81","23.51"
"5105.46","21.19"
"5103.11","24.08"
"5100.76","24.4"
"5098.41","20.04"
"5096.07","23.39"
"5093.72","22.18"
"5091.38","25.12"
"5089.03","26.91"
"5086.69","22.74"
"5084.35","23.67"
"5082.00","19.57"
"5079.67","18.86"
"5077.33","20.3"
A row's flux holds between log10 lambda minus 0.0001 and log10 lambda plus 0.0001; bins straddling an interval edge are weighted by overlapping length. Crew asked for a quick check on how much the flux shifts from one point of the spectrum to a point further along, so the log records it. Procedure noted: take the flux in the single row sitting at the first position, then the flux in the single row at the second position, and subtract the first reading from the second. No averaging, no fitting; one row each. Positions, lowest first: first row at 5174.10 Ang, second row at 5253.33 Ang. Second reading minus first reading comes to 5.6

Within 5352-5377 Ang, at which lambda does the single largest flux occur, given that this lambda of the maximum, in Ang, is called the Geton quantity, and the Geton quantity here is 5353.47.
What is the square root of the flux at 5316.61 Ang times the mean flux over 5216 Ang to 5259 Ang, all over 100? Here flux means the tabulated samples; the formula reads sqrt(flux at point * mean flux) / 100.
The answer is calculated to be 0.227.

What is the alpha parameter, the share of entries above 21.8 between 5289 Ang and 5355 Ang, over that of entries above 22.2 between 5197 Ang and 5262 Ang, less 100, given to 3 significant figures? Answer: -98.5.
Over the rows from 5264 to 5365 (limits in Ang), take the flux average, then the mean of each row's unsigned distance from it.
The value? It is 2.2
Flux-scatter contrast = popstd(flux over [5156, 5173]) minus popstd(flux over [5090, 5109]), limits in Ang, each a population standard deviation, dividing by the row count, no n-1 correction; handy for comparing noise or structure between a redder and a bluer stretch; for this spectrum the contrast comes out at 1.6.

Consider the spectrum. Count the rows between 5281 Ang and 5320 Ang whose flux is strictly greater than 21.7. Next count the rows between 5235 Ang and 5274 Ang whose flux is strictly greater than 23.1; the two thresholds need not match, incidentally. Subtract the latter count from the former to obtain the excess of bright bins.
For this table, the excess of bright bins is 6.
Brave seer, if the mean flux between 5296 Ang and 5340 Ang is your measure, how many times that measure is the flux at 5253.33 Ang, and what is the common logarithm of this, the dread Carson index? 0.028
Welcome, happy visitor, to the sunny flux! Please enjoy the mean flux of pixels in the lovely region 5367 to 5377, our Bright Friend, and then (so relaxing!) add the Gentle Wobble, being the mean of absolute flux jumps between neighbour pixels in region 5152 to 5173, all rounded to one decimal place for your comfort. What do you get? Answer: 24.7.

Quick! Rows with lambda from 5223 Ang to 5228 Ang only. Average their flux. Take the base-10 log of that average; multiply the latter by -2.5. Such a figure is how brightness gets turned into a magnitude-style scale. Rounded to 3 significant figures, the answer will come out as -3.38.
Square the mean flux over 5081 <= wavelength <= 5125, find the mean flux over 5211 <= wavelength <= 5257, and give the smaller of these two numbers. 22.6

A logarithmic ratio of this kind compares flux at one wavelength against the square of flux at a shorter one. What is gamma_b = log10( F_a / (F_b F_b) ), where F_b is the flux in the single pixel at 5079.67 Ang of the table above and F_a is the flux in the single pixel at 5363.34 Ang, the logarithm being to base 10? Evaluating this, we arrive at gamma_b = -1.21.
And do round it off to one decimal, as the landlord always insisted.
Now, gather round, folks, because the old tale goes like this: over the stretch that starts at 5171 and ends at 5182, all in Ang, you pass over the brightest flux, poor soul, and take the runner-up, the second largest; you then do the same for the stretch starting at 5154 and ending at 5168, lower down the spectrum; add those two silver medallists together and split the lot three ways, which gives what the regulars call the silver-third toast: 14.8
